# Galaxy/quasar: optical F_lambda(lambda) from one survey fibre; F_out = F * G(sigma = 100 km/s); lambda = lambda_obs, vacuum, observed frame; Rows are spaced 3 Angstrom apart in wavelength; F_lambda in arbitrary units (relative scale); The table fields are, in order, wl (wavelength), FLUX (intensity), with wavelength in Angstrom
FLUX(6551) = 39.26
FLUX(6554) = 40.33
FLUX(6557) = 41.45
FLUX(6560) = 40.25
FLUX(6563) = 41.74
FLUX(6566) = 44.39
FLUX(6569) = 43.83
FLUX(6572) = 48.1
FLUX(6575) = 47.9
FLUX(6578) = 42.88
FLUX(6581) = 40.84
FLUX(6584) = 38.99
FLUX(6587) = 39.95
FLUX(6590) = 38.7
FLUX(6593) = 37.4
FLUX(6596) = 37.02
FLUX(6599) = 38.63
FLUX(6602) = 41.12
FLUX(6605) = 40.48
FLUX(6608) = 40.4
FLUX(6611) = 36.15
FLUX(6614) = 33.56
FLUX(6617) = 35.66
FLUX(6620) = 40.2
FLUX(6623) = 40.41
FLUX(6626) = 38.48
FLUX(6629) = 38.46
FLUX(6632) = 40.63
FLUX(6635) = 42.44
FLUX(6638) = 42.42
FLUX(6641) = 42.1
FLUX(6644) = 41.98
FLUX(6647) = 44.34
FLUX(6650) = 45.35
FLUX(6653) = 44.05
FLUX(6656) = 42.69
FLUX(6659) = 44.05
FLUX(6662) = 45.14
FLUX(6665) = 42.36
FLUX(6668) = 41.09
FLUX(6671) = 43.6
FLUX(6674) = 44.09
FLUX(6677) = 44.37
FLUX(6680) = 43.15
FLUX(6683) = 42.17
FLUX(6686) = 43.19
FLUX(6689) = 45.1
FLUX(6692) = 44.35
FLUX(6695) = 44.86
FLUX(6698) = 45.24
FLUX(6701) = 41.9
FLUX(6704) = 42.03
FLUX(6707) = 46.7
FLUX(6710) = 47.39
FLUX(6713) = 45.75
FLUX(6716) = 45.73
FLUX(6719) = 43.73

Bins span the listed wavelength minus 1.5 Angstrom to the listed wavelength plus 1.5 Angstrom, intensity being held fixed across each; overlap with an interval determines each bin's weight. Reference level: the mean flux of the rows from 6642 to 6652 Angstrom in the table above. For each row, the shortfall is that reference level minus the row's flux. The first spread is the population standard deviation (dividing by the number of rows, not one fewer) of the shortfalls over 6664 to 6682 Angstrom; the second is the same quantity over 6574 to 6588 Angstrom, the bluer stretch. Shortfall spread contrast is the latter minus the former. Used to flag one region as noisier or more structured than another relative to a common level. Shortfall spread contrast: 2.1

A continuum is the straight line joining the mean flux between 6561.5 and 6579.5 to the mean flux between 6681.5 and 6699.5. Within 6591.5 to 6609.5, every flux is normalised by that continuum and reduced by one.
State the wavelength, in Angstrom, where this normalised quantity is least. 6596 Angstrom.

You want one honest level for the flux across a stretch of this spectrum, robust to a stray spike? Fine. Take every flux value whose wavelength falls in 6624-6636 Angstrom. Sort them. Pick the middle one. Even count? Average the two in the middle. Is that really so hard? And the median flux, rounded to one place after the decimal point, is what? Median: 39.6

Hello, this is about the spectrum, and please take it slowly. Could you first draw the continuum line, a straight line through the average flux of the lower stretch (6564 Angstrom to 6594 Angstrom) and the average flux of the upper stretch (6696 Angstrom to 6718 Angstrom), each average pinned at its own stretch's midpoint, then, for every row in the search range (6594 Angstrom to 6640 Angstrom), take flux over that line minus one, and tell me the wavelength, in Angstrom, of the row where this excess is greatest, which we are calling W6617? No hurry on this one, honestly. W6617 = 6635 Angstrom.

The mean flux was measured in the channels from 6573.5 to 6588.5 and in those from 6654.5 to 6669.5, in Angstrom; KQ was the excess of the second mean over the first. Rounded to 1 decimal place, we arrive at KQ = 1.0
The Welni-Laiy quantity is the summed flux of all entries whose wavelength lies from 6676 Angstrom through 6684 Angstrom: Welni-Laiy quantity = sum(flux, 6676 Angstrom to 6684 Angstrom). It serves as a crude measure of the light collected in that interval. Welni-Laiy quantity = 129.7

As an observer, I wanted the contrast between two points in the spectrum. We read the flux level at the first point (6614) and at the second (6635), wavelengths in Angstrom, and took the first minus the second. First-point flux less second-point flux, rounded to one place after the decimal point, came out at -8.9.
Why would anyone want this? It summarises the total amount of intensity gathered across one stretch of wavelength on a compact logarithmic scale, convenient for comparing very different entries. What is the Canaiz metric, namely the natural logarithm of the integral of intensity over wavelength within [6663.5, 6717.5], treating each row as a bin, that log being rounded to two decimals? 7.77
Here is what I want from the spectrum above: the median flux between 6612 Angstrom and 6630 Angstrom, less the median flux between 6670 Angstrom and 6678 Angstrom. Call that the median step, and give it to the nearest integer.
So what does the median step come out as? -6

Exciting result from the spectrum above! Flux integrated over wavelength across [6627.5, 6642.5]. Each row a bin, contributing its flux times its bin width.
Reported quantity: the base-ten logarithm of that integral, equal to 2.79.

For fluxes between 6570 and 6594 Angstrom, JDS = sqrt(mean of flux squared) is 42.0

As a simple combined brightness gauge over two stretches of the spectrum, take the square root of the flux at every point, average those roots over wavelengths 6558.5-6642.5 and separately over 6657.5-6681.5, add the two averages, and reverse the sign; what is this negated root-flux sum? -13.0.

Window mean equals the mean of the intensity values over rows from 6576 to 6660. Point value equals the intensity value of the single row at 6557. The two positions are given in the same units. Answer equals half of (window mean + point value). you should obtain 40.9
